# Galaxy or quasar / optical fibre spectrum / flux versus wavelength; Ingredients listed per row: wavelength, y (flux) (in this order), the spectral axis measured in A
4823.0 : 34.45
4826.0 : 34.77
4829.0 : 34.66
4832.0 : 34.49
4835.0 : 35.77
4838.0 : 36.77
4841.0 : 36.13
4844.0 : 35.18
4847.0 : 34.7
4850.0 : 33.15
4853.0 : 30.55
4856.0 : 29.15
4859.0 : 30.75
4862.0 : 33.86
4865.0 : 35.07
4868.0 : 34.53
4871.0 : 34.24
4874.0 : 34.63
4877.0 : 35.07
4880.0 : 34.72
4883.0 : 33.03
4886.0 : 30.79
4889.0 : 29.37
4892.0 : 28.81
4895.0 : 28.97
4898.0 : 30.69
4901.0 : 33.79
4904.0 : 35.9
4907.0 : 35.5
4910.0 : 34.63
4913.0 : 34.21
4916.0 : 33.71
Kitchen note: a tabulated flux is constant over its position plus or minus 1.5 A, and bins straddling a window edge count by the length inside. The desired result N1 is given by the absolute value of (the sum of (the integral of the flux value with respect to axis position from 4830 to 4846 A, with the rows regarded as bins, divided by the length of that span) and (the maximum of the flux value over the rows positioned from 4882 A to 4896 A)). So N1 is 68.6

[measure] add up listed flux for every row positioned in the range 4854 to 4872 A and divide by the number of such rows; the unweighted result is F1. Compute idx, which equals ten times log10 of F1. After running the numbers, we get 15.2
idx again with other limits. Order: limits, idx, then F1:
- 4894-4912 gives 15.2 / 33.2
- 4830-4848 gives 15.5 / 35.5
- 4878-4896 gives 14.9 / 30.9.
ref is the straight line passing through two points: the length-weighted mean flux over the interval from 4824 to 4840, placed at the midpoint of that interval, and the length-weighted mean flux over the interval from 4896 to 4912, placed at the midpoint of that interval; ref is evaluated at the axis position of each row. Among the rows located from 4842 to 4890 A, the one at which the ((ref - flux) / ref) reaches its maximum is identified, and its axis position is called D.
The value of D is 4856.0 A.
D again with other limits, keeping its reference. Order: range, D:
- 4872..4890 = 4889.0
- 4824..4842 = 4832.0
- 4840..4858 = 4856.0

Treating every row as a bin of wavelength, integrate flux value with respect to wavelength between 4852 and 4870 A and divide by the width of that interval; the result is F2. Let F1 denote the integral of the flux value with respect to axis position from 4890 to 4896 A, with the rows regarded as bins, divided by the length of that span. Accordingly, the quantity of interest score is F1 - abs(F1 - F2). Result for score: 25.4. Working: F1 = 28.9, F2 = 32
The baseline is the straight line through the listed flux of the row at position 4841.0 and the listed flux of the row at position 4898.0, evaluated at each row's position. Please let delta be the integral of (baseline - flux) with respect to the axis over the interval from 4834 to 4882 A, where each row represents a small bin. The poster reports 25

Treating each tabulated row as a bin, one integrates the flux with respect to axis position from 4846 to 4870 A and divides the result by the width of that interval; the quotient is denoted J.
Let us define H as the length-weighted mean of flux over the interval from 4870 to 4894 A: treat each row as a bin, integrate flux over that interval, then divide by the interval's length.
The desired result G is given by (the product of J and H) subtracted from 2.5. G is -1060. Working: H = 32.5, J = 32.7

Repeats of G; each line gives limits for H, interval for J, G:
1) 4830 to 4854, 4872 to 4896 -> -1108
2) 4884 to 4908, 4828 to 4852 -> -1107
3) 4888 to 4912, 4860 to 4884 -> -1107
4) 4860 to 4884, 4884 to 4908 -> -1085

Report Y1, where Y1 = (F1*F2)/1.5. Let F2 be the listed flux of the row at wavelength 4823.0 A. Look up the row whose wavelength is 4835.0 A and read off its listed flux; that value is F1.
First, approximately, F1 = 35.77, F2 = 34.45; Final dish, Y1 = 822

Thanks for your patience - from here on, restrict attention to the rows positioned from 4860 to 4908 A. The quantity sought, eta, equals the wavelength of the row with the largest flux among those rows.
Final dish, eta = 4904.0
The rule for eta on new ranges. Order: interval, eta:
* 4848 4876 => 4865.0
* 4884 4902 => 4901.0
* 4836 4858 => 4838.0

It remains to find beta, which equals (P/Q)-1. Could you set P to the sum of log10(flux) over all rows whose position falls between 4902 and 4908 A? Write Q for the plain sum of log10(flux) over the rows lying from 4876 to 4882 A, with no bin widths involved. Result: 0.006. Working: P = 3.11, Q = 3.09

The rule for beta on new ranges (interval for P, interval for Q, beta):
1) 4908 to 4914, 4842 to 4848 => -0.004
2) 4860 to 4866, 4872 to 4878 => -0.003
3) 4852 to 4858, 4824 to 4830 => -0.043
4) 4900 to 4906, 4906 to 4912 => -0.002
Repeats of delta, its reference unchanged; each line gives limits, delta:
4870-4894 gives -6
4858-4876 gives -6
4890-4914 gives -58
